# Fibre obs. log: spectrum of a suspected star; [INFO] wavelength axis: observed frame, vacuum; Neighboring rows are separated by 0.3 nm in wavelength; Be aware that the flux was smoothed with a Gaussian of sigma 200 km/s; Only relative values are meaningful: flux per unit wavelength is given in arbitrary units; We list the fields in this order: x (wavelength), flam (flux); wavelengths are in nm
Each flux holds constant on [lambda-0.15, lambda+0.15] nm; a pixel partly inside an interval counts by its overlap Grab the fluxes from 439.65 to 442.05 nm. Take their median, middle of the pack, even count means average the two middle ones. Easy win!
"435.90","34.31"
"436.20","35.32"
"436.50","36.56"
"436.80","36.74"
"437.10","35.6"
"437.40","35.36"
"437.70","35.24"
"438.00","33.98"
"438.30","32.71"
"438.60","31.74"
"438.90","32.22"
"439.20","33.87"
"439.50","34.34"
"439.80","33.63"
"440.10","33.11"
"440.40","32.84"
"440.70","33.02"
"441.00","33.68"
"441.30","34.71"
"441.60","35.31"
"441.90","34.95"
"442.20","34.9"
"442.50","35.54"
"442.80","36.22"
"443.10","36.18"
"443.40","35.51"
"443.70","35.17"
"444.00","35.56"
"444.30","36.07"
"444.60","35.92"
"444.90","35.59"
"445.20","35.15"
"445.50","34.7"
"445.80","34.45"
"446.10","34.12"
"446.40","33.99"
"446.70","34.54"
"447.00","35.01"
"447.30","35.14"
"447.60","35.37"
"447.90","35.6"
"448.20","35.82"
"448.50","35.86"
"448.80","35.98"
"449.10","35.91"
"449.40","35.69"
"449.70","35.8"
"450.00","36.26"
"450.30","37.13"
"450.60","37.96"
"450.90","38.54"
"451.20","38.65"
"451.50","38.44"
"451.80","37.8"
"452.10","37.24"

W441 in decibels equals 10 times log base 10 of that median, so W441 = 15.3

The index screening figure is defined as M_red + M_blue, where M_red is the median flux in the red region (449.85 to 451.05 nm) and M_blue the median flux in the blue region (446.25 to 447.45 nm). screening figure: 72.3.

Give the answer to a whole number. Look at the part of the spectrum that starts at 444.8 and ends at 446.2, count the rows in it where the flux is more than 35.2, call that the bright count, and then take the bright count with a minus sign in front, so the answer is -1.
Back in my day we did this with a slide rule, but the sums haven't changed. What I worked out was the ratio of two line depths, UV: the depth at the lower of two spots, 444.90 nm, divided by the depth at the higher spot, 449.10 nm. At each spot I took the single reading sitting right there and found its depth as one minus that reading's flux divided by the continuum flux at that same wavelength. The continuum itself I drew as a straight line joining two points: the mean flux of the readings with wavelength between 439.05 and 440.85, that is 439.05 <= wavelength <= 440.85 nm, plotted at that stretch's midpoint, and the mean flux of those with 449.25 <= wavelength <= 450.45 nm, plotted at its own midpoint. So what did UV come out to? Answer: -7.6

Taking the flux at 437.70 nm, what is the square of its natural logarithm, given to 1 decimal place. 12.7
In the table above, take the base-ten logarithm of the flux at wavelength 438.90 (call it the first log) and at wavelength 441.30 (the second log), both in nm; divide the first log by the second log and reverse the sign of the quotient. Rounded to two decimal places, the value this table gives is -0.98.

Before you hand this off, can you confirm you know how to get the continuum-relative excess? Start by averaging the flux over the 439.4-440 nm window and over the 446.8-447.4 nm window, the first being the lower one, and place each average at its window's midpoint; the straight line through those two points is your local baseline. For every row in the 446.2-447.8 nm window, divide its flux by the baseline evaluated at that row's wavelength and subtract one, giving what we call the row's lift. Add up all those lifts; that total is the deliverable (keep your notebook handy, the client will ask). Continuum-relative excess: -0.03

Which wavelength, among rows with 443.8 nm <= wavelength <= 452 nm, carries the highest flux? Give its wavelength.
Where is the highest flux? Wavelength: 451.20 nm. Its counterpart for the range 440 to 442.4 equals 441.60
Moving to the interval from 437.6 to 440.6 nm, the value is 437.70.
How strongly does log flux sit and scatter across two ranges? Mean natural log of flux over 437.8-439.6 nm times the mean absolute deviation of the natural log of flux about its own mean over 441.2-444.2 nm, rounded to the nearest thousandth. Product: 0.039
